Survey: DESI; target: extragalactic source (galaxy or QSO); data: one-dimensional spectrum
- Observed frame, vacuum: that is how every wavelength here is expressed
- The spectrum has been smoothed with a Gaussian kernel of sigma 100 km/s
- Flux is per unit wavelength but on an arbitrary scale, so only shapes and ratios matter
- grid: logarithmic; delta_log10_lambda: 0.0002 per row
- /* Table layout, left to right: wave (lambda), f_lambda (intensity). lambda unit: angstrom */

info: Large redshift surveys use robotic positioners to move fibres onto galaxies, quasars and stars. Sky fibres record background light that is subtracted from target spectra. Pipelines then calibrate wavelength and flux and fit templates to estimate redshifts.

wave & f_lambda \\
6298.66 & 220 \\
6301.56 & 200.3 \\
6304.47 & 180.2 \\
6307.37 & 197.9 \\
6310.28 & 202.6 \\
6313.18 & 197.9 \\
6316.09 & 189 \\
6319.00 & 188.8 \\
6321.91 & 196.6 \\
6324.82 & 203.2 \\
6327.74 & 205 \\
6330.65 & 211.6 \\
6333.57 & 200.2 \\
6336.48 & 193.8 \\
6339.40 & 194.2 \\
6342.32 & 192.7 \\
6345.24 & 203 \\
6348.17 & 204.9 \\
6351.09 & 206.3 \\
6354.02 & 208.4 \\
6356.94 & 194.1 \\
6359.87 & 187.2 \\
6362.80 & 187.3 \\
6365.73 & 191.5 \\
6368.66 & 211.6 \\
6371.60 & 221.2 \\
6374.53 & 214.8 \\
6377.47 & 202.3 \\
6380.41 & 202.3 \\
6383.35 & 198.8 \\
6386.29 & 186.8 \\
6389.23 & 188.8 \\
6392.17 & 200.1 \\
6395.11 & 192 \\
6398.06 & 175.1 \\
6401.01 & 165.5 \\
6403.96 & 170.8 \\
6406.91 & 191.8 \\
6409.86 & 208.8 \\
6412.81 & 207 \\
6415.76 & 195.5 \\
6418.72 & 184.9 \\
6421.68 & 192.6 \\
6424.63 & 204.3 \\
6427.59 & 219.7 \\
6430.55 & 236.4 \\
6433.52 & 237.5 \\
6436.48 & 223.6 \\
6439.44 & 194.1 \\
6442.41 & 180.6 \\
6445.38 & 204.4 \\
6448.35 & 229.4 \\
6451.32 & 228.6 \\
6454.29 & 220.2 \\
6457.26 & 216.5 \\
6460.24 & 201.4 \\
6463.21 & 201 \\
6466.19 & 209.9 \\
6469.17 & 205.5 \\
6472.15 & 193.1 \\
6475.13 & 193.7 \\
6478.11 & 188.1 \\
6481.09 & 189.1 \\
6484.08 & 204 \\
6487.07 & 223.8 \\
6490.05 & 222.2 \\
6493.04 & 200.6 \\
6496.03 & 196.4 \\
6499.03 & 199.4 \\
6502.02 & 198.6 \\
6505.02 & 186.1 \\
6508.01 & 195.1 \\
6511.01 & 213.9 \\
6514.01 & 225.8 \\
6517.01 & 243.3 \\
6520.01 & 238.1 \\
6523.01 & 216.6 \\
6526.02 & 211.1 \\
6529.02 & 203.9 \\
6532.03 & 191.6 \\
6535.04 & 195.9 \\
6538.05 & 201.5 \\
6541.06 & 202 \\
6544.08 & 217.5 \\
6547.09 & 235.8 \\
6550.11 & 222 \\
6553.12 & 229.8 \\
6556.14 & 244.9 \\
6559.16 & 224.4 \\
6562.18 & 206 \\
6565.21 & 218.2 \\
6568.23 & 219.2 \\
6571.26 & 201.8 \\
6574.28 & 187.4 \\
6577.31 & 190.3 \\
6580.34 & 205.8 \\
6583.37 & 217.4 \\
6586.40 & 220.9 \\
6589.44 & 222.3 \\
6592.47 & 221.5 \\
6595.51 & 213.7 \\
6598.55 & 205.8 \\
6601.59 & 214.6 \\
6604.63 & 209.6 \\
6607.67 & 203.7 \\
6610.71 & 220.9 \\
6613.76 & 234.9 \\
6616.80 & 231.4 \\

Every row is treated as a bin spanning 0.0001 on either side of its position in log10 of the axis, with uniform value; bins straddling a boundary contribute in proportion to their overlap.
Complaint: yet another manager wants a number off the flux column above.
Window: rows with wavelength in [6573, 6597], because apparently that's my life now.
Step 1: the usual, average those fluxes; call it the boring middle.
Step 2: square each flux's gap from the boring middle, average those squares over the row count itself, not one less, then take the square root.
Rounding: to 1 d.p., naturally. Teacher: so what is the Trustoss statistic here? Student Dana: 13.2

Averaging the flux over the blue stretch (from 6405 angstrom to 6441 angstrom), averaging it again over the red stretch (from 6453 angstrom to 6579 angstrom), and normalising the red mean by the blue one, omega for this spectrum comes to 1.01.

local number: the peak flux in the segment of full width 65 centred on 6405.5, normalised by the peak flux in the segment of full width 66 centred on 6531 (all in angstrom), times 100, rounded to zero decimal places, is 97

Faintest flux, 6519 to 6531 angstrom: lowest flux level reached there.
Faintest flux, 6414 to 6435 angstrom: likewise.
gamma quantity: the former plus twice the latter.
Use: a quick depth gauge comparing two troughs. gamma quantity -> 574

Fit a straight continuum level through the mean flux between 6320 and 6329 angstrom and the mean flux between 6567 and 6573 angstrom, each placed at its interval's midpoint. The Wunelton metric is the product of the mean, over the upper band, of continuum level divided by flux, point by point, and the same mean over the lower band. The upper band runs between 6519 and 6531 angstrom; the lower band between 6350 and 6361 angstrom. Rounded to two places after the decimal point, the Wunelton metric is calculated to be 0.98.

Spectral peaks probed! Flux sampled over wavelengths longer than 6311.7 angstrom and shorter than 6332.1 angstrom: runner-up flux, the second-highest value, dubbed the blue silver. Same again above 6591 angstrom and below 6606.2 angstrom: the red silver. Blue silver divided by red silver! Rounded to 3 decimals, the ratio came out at 0.955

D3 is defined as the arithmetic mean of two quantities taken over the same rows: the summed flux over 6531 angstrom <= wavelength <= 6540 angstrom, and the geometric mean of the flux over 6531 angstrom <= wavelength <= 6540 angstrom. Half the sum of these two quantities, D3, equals 393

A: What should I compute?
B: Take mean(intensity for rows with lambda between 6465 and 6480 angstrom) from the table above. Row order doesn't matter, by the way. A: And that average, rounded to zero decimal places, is 198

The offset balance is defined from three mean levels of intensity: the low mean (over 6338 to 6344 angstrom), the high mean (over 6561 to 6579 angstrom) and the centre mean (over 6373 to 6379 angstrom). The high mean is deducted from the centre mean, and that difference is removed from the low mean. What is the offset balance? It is 189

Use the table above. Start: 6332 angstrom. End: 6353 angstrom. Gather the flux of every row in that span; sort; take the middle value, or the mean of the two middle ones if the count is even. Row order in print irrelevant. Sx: 200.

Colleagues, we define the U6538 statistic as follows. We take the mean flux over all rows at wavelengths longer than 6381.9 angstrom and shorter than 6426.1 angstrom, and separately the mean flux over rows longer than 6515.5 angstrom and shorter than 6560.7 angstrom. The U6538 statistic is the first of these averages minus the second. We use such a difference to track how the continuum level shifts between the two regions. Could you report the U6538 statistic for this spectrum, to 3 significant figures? -27.7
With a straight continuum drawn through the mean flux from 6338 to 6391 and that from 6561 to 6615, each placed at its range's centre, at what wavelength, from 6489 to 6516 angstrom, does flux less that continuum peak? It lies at 6514.01 angstrom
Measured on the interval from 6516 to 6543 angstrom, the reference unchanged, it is 6517.01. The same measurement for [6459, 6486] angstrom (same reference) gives 6466.19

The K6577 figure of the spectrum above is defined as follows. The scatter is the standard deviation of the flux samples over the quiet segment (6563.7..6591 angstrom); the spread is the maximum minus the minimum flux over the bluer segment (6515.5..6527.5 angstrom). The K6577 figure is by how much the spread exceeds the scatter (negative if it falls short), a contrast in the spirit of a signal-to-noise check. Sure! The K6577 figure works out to 19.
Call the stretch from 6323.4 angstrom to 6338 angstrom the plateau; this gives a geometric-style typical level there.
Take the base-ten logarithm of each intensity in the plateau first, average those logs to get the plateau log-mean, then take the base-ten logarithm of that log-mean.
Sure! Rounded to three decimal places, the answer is 0.363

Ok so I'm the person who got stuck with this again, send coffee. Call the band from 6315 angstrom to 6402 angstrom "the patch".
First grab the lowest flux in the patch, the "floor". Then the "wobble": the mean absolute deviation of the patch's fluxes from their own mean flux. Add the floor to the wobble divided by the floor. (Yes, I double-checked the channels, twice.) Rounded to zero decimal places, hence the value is 166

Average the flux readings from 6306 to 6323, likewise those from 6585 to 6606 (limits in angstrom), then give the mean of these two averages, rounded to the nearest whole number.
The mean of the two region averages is 205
